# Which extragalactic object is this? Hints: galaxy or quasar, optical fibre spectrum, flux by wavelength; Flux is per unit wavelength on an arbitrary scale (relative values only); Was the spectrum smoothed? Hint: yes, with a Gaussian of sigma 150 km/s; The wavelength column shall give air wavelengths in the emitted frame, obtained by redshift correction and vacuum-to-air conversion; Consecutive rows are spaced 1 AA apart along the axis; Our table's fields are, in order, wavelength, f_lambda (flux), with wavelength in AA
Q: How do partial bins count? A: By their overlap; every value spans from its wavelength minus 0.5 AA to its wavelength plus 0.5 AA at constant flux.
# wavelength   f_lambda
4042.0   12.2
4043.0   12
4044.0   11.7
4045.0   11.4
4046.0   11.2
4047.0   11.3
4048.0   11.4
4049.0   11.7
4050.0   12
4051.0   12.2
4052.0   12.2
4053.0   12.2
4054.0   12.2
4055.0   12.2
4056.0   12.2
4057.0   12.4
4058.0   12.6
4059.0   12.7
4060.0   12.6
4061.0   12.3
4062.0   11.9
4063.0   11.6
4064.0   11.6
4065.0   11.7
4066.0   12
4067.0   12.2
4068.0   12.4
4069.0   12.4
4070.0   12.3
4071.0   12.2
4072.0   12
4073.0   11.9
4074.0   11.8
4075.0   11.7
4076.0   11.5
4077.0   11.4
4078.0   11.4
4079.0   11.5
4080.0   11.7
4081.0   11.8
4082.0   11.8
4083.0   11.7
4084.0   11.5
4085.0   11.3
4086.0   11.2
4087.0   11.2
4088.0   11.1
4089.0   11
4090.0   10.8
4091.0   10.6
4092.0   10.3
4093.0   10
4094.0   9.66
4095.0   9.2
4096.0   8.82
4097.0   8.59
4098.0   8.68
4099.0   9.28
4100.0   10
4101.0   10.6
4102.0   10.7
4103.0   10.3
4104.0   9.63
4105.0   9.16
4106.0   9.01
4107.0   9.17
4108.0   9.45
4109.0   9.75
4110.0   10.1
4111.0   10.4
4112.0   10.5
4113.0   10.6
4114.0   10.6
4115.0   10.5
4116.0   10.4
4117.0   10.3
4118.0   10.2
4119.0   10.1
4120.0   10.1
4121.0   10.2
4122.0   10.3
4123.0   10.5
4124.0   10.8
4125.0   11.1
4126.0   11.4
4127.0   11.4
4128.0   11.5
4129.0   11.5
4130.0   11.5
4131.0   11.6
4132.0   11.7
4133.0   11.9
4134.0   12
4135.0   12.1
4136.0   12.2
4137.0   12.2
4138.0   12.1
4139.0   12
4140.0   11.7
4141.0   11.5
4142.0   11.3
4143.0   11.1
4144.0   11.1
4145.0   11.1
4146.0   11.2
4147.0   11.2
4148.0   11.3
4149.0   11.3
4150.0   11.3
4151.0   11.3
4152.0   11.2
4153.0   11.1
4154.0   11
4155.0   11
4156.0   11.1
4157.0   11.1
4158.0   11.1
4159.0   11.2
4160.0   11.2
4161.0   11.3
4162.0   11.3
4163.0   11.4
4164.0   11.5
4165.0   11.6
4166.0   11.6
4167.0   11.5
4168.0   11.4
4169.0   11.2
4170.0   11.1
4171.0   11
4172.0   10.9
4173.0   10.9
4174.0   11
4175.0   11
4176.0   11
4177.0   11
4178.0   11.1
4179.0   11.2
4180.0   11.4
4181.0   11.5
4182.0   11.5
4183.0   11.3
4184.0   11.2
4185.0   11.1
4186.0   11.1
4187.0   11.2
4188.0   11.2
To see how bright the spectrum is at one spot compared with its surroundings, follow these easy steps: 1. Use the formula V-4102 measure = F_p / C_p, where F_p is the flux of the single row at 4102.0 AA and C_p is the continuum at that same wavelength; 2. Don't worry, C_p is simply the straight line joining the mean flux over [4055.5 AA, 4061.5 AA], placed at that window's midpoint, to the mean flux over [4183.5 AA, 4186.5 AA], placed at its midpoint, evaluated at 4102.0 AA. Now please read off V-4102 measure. 0.89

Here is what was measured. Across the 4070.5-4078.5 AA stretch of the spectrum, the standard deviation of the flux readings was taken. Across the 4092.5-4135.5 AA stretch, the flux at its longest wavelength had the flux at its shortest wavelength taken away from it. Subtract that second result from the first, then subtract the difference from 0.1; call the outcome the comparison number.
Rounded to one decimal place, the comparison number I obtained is 1.9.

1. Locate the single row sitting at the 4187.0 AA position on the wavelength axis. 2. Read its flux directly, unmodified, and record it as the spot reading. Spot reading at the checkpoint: 11.2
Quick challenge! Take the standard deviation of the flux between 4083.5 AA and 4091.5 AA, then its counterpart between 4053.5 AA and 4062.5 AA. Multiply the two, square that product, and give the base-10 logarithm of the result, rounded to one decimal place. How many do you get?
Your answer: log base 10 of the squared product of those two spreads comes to -2.4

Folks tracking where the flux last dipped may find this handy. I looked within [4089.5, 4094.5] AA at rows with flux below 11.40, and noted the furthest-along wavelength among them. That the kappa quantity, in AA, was 4094.0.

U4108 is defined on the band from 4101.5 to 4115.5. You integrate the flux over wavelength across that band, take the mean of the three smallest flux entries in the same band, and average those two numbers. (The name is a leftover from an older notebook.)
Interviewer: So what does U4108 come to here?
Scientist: 74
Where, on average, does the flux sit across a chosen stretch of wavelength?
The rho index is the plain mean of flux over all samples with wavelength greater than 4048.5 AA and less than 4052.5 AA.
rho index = 12.0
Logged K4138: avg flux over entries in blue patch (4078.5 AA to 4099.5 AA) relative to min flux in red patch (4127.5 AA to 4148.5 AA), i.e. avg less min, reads -0.5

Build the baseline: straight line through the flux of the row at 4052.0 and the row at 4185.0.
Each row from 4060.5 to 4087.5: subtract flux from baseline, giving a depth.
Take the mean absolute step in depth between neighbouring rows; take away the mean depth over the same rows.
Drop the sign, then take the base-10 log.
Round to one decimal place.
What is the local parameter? -1.0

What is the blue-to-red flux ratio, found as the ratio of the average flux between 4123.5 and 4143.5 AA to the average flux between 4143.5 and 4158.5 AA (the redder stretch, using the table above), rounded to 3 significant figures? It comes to 1.04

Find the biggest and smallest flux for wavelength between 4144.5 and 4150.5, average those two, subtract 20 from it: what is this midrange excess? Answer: -8.8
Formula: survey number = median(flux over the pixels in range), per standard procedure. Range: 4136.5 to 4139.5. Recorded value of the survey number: 12.1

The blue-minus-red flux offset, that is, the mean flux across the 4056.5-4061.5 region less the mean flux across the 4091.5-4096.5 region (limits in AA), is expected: 2.9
